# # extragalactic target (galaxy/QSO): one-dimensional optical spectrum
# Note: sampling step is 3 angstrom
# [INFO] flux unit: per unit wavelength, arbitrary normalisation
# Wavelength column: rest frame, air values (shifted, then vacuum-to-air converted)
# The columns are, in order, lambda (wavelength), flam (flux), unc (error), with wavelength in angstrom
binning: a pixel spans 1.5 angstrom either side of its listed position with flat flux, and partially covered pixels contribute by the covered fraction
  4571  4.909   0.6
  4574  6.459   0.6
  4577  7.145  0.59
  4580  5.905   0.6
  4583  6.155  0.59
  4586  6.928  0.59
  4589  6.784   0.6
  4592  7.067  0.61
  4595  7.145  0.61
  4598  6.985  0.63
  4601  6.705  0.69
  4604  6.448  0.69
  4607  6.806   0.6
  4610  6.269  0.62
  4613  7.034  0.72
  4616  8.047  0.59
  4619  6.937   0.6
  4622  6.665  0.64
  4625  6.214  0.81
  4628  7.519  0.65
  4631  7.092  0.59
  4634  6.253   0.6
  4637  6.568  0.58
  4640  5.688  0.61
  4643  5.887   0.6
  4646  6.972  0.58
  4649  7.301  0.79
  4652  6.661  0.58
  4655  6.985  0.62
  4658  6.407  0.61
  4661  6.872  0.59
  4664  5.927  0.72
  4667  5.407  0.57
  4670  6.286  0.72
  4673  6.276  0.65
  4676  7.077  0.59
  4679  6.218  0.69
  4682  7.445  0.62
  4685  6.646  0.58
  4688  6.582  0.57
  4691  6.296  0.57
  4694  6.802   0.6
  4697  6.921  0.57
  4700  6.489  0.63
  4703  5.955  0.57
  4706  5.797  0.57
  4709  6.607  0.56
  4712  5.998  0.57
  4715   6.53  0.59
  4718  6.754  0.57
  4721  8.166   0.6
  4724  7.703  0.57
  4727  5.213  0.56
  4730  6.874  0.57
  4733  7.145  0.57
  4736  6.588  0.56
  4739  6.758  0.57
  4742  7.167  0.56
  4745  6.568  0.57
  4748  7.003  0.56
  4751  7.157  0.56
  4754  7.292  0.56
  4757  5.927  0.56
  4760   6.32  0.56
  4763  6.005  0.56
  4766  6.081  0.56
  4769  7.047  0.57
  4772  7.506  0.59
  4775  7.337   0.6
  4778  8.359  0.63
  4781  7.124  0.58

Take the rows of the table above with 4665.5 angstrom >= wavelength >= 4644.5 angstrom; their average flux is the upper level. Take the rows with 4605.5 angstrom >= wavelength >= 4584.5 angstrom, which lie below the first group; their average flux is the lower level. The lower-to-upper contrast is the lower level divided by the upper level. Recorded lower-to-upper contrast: 1.02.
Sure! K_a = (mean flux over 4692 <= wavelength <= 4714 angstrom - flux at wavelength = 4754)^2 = 0.9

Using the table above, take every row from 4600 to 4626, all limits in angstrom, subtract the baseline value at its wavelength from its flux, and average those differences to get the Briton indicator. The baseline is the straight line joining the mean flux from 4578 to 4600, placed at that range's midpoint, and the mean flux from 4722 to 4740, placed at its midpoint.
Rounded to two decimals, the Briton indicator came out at 0.08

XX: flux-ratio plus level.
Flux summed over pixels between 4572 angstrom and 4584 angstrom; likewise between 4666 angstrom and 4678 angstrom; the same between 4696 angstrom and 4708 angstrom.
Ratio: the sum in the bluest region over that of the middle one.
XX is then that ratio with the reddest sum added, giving 26.2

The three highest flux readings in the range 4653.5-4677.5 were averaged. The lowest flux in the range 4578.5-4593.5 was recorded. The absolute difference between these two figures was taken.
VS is 1.1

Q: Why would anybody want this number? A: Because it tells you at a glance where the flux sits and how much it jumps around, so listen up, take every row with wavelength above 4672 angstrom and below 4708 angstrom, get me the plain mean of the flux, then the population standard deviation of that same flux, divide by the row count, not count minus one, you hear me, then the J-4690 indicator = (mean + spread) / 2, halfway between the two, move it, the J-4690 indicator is 3.50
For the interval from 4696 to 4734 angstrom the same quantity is 3.69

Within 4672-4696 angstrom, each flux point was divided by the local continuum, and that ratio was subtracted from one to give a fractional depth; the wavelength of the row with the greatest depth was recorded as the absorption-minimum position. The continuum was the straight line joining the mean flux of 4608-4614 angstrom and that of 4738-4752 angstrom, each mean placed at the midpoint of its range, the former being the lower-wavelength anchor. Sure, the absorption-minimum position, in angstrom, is 4679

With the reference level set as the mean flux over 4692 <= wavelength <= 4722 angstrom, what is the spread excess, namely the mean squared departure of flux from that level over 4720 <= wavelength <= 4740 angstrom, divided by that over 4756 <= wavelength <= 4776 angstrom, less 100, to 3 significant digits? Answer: -97.8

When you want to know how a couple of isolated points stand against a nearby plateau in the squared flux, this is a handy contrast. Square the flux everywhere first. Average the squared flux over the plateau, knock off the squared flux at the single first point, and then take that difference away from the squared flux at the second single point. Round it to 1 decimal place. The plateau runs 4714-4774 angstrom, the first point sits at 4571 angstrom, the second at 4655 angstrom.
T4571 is 26.3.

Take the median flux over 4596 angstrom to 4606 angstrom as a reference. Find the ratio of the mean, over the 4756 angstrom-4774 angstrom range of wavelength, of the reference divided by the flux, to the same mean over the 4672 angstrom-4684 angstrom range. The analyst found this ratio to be 1.04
